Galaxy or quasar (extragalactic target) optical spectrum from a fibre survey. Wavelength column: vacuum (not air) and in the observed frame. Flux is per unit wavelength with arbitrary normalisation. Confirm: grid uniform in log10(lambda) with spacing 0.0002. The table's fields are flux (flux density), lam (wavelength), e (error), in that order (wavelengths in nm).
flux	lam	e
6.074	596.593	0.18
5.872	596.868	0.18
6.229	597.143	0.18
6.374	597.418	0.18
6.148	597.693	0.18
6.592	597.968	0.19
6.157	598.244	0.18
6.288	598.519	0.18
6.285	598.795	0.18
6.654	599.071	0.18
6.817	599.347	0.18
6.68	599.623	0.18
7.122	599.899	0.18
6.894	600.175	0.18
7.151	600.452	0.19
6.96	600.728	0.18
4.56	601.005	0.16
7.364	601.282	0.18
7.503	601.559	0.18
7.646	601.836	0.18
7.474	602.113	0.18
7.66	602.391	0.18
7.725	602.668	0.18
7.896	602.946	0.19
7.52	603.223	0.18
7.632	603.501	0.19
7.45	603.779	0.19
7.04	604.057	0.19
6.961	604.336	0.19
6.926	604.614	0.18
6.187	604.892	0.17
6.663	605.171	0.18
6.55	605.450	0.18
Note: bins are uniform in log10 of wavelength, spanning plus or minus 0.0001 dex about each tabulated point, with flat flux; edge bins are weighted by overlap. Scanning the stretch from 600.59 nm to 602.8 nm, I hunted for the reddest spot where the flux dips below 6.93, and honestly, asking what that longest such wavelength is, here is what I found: 601.005 nm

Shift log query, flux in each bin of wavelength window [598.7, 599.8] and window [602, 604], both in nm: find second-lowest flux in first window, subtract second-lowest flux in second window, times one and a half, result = -1.2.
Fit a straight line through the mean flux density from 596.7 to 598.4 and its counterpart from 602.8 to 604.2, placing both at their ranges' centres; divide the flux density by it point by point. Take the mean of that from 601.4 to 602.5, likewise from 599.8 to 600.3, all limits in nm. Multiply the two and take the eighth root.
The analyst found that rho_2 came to 1.011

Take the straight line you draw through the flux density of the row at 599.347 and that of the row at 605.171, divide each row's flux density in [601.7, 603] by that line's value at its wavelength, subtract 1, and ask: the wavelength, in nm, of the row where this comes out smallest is 602.113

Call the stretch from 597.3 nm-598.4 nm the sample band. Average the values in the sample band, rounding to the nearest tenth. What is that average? 6.3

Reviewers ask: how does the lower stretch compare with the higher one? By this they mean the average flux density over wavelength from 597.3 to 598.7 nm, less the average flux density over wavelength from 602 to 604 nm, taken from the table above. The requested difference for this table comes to -1.3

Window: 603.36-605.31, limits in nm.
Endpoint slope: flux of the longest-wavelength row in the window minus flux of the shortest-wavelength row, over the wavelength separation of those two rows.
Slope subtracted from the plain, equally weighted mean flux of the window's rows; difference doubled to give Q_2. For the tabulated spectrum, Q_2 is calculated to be 15.1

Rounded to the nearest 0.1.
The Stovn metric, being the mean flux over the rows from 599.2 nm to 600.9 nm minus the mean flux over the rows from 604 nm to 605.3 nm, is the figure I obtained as 0.2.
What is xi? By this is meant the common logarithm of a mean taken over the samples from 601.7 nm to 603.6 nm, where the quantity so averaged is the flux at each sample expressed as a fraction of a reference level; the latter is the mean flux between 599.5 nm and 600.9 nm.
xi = 0.04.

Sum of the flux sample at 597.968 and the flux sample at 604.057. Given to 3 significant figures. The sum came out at 13.6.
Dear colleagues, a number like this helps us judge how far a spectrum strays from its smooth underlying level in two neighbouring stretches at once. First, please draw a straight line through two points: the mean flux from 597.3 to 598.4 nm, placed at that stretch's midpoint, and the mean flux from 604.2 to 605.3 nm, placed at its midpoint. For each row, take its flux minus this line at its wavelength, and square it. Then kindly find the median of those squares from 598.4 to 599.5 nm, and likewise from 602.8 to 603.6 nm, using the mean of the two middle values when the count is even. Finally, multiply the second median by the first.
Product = 0.04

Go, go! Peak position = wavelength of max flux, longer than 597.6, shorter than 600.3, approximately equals 599.899 nm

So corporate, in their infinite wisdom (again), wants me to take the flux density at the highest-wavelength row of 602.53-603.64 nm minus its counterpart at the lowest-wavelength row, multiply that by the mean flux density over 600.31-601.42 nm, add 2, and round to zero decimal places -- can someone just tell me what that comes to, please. 1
